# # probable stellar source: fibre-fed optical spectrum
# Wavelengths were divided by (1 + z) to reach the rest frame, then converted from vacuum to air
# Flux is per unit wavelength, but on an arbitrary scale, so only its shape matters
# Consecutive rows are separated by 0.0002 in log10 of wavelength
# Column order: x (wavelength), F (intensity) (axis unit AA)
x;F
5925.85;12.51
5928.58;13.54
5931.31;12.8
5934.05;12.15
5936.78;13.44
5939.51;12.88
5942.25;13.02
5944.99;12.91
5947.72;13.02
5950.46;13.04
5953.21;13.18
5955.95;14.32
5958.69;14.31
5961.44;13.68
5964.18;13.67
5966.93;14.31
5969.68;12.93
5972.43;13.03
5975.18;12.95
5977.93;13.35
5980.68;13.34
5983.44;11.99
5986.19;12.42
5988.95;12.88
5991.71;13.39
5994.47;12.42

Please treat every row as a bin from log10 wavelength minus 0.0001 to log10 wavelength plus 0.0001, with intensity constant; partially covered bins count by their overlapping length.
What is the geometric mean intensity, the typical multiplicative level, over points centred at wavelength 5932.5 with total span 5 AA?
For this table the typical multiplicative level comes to 12.5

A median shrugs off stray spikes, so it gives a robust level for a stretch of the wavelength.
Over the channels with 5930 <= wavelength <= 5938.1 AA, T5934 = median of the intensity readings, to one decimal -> 12.8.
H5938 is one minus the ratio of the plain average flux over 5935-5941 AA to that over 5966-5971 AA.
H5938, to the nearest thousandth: 0.034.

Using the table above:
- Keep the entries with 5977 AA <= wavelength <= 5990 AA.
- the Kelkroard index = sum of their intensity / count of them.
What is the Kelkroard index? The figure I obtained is 12.8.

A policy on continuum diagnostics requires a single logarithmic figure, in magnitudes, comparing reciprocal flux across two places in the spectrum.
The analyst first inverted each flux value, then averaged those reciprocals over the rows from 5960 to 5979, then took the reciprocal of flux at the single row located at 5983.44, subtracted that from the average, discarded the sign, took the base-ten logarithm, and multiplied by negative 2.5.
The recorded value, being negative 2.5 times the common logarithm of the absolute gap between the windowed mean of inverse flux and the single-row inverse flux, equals 5.1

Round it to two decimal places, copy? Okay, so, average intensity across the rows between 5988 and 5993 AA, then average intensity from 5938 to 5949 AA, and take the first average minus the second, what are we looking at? 0.18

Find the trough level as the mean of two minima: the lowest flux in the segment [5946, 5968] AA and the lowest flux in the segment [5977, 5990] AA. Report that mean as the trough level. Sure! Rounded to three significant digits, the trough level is 12.5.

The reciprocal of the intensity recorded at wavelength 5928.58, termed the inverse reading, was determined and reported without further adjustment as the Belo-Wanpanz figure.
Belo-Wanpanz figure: 0.0739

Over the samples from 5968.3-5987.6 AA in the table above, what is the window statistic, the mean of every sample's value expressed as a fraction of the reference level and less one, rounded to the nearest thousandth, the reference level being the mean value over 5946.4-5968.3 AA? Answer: -0.061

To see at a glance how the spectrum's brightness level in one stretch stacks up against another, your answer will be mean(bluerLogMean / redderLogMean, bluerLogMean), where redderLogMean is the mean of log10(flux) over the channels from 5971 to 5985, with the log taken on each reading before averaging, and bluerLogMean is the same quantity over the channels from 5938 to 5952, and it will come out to 1.06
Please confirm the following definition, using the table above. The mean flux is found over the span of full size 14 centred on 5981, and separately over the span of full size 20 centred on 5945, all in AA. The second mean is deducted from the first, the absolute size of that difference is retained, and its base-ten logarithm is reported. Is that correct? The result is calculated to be -0.6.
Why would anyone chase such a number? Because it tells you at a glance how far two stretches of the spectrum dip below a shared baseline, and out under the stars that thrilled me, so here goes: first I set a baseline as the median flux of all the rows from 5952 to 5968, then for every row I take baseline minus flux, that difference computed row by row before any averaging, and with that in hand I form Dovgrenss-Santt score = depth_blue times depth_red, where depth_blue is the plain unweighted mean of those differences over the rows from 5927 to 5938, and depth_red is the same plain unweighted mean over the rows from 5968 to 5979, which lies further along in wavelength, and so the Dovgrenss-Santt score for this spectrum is 0.9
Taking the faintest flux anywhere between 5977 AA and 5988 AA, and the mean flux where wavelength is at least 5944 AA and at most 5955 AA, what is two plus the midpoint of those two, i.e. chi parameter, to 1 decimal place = 14.5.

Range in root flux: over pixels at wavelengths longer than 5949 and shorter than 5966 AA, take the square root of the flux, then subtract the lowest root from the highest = 0.173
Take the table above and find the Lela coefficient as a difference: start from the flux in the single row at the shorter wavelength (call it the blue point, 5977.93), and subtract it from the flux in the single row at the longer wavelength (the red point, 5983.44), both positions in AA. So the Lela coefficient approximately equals -1.4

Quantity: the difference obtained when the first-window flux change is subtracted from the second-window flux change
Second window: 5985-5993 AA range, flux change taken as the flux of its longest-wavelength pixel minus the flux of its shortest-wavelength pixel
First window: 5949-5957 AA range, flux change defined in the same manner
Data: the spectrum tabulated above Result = -0.3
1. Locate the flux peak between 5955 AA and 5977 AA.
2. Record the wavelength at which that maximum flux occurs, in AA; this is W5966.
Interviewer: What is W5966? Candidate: 5955.95 AA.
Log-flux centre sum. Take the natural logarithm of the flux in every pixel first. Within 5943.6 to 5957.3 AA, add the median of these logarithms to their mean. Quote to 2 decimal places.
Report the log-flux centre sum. 5.15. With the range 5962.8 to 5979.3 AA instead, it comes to 5.17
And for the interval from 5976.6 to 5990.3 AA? 5.10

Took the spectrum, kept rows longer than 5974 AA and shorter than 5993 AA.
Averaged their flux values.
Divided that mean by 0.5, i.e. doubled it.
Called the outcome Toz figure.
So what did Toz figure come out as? 25.8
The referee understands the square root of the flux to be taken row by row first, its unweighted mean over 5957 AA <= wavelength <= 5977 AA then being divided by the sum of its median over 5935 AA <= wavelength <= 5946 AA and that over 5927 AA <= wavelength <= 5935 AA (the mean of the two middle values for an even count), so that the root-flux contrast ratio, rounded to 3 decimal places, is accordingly 0.513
